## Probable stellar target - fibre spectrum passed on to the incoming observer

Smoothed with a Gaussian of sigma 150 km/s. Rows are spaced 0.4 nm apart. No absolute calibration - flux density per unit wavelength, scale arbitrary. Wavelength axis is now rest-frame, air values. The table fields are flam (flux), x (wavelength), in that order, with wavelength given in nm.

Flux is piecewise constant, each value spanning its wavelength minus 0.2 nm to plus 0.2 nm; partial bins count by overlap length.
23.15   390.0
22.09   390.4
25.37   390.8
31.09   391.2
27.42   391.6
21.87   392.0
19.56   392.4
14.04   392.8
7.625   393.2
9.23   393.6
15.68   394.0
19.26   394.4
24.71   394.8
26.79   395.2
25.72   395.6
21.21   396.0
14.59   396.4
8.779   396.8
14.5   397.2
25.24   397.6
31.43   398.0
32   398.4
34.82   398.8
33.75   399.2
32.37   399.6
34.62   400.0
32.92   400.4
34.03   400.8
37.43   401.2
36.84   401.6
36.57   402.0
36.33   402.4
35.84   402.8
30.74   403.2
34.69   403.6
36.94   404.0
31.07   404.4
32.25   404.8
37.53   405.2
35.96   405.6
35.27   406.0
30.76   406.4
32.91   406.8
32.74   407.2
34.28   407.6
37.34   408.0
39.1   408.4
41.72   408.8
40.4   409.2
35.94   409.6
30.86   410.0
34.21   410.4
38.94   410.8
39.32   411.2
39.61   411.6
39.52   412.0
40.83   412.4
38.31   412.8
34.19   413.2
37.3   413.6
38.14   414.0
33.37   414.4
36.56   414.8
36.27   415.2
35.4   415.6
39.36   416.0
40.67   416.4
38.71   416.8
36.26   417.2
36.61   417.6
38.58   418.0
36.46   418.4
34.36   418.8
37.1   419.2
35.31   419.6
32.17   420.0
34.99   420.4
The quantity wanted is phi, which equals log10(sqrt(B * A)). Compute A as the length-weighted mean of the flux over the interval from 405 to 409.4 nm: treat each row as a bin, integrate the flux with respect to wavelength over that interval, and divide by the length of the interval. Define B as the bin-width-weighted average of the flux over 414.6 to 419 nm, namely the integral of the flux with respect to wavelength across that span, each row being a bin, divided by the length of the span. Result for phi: 1.56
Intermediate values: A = 36.2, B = 37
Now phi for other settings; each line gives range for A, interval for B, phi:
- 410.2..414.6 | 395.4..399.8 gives 1.49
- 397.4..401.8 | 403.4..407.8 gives 1.53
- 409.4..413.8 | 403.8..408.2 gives 1.55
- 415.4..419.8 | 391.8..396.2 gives 1.42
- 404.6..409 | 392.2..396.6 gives 1.40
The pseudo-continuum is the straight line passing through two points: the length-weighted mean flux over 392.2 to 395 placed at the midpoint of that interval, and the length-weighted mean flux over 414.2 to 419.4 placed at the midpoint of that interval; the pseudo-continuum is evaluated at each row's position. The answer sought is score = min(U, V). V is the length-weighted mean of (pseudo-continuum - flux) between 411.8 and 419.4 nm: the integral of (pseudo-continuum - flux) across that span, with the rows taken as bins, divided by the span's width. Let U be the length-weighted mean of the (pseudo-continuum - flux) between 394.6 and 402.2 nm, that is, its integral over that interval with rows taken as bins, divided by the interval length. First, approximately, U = -8.2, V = -1.5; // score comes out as -8.2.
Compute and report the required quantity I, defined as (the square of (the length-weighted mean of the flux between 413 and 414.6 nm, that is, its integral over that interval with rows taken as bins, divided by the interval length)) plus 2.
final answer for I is 1280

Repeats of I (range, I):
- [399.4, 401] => 1123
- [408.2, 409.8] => 1546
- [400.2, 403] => 1277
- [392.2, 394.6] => 205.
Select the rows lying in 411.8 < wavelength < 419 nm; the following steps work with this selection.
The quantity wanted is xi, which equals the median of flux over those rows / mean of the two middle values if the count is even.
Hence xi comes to 37.0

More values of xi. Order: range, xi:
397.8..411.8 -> 34.8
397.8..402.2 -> 34.0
